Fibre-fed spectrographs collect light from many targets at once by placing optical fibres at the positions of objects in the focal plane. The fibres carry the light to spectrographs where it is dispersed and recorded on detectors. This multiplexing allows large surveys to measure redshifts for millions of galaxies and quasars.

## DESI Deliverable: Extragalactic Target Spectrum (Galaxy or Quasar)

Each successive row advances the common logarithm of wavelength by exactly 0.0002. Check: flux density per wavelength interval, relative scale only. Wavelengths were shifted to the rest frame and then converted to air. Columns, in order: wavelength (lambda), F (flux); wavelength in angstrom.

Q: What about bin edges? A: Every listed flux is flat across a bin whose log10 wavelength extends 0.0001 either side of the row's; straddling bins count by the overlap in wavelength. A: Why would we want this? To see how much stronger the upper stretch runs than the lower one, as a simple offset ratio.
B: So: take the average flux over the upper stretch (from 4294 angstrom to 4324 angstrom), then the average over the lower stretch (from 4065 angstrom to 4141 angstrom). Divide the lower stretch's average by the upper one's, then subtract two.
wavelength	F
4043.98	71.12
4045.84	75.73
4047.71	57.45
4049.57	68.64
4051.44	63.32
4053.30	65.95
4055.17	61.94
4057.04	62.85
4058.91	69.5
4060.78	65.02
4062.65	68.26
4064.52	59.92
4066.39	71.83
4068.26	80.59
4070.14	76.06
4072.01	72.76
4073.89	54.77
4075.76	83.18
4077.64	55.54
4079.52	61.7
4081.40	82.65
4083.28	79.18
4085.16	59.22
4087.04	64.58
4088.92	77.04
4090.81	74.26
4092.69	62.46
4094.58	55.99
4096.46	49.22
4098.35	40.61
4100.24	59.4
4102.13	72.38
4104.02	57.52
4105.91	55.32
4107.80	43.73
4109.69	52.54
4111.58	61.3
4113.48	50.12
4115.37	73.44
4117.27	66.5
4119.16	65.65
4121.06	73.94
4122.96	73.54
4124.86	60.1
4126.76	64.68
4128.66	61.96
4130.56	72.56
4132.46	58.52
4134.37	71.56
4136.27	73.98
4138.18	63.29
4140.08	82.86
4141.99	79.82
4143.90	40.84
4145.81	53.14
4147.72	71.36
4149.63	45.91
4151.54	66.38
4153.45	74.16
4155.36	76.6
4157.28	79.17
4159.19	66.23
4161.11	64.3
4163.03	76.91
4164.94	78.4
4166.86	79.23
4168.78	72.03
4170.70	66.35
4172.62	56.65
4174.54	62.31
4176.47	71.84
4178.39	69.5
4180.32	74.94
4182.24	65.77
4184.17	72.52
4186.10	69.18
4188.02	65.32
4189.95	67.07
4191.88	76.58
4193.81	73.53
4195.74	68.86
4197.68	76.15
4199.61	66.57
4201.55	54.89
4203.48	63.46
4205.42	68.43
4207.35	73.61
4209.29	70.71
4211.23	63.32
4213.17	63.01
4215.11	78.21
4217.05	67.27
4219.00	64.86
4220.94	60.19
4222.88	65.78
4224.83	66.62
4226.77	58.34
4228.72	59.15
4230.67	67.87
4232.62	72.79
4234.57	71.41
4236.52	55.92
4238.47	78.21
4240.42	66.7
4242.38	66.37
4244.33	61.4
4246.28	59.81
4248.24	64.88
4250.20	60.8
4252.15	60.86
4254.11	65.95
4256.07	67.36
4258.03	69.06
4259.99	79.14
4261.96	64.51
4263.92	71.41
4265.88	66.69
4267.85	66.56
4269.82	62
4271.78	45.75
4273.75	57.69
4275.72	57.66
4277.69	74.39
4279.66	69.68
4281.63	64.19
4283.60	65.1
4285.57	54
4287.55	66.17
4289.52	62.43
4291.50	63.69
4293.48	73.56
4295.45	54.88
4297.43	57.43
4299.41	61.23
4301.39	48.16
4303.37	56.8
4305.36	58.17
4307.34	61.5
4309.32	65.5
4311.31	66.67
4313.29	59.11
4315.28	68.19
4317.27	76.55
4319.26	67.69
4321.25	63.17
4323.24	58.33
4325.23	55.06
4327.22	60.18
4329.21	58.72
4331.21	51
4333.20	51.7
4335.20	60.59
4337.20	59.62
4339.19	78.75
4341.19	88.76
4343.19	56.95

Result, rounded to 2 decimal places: -0.94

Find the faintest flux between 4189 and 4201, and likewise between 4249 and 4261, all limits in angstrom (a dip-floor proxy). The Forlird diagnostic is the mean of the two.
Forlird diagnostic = 64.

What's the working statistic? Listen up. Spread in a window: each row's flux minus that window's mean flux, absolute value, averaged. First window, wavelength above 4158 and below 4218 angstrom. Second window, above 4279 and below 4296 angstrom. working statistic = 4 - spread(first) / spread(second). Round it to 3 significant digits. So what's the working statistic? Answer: 2.89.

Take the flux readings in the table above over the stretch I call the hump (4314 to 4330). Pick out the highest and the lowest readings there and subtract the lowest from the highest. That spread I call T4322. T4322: 21.5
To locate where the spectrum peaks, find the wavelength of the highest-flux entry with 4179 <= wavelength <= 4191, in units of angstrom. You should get 4180.32 angstrom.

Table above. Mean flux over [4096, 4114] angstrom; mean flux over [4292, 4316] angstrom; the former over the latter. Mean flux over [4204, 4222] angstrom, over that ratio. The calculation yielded 76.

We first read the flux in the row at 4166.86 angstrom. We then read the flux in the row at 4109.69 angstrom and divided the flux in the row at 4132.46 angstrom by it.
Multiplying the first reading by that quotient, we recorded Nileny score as 88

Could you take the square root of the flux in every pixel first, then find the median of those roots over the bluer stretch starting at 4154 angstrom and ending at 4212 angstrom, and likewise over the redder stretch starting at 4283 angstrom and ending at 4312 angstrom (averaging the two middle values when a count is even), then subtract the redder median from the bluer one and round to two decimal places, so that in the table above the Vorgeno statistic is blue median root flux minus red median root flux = 0.48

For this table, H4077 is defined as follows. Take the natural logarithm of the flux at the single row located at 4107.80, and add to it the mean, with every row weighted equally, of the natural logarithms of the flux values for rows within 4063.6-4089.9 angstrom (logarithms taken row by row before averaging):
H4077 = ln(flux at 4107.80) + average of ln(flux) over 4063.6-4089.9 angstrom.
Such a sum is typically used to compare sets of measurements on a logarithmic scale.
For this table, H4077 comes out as 8.02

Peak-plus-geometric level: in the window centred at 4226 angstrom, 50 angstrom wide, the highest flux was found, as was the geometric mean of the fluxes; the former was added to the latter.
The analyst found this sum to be 143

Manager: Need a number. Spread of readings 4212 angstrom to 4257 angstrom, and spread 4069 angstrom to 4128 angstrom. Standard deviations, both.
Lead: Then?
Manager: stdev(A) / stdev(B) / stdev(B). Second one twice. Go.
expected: 0.047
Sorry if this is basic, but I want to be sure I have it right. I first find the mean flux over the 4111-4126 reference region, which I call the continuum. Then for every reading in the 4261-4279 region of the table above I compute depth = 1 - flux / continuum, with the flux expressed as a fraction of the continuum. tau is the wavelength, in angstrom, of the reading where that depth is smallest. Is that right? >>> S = 4277.69 angstrom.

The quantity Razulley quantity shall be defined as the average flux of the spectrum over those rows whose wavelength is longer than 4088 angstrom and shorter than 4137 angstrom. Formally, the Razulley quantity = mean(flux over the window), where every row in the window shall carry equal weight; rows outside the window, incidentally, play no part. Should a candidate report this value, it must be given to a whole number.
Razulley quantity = 63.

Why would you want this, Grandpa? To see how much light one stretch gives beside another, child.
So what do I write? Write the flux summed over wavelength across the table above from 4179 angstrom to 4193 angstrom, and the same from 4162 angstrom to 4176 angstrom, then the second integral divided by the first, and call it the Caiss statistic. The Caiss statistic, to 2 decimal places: 1.00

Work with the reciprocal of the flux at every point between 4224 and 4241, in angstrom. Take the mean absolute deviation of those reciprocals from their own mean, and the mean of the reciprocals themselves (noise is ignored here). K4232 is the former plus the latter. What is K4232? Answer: 0.0166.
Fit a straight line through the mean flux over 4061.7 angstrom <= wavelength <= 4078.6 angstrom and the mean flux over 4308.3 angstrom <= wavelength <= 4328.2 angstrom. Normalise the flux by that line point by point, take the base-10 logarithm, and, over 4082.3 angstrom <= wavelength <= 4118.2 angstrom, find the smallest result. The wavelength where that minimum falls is 4098.35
